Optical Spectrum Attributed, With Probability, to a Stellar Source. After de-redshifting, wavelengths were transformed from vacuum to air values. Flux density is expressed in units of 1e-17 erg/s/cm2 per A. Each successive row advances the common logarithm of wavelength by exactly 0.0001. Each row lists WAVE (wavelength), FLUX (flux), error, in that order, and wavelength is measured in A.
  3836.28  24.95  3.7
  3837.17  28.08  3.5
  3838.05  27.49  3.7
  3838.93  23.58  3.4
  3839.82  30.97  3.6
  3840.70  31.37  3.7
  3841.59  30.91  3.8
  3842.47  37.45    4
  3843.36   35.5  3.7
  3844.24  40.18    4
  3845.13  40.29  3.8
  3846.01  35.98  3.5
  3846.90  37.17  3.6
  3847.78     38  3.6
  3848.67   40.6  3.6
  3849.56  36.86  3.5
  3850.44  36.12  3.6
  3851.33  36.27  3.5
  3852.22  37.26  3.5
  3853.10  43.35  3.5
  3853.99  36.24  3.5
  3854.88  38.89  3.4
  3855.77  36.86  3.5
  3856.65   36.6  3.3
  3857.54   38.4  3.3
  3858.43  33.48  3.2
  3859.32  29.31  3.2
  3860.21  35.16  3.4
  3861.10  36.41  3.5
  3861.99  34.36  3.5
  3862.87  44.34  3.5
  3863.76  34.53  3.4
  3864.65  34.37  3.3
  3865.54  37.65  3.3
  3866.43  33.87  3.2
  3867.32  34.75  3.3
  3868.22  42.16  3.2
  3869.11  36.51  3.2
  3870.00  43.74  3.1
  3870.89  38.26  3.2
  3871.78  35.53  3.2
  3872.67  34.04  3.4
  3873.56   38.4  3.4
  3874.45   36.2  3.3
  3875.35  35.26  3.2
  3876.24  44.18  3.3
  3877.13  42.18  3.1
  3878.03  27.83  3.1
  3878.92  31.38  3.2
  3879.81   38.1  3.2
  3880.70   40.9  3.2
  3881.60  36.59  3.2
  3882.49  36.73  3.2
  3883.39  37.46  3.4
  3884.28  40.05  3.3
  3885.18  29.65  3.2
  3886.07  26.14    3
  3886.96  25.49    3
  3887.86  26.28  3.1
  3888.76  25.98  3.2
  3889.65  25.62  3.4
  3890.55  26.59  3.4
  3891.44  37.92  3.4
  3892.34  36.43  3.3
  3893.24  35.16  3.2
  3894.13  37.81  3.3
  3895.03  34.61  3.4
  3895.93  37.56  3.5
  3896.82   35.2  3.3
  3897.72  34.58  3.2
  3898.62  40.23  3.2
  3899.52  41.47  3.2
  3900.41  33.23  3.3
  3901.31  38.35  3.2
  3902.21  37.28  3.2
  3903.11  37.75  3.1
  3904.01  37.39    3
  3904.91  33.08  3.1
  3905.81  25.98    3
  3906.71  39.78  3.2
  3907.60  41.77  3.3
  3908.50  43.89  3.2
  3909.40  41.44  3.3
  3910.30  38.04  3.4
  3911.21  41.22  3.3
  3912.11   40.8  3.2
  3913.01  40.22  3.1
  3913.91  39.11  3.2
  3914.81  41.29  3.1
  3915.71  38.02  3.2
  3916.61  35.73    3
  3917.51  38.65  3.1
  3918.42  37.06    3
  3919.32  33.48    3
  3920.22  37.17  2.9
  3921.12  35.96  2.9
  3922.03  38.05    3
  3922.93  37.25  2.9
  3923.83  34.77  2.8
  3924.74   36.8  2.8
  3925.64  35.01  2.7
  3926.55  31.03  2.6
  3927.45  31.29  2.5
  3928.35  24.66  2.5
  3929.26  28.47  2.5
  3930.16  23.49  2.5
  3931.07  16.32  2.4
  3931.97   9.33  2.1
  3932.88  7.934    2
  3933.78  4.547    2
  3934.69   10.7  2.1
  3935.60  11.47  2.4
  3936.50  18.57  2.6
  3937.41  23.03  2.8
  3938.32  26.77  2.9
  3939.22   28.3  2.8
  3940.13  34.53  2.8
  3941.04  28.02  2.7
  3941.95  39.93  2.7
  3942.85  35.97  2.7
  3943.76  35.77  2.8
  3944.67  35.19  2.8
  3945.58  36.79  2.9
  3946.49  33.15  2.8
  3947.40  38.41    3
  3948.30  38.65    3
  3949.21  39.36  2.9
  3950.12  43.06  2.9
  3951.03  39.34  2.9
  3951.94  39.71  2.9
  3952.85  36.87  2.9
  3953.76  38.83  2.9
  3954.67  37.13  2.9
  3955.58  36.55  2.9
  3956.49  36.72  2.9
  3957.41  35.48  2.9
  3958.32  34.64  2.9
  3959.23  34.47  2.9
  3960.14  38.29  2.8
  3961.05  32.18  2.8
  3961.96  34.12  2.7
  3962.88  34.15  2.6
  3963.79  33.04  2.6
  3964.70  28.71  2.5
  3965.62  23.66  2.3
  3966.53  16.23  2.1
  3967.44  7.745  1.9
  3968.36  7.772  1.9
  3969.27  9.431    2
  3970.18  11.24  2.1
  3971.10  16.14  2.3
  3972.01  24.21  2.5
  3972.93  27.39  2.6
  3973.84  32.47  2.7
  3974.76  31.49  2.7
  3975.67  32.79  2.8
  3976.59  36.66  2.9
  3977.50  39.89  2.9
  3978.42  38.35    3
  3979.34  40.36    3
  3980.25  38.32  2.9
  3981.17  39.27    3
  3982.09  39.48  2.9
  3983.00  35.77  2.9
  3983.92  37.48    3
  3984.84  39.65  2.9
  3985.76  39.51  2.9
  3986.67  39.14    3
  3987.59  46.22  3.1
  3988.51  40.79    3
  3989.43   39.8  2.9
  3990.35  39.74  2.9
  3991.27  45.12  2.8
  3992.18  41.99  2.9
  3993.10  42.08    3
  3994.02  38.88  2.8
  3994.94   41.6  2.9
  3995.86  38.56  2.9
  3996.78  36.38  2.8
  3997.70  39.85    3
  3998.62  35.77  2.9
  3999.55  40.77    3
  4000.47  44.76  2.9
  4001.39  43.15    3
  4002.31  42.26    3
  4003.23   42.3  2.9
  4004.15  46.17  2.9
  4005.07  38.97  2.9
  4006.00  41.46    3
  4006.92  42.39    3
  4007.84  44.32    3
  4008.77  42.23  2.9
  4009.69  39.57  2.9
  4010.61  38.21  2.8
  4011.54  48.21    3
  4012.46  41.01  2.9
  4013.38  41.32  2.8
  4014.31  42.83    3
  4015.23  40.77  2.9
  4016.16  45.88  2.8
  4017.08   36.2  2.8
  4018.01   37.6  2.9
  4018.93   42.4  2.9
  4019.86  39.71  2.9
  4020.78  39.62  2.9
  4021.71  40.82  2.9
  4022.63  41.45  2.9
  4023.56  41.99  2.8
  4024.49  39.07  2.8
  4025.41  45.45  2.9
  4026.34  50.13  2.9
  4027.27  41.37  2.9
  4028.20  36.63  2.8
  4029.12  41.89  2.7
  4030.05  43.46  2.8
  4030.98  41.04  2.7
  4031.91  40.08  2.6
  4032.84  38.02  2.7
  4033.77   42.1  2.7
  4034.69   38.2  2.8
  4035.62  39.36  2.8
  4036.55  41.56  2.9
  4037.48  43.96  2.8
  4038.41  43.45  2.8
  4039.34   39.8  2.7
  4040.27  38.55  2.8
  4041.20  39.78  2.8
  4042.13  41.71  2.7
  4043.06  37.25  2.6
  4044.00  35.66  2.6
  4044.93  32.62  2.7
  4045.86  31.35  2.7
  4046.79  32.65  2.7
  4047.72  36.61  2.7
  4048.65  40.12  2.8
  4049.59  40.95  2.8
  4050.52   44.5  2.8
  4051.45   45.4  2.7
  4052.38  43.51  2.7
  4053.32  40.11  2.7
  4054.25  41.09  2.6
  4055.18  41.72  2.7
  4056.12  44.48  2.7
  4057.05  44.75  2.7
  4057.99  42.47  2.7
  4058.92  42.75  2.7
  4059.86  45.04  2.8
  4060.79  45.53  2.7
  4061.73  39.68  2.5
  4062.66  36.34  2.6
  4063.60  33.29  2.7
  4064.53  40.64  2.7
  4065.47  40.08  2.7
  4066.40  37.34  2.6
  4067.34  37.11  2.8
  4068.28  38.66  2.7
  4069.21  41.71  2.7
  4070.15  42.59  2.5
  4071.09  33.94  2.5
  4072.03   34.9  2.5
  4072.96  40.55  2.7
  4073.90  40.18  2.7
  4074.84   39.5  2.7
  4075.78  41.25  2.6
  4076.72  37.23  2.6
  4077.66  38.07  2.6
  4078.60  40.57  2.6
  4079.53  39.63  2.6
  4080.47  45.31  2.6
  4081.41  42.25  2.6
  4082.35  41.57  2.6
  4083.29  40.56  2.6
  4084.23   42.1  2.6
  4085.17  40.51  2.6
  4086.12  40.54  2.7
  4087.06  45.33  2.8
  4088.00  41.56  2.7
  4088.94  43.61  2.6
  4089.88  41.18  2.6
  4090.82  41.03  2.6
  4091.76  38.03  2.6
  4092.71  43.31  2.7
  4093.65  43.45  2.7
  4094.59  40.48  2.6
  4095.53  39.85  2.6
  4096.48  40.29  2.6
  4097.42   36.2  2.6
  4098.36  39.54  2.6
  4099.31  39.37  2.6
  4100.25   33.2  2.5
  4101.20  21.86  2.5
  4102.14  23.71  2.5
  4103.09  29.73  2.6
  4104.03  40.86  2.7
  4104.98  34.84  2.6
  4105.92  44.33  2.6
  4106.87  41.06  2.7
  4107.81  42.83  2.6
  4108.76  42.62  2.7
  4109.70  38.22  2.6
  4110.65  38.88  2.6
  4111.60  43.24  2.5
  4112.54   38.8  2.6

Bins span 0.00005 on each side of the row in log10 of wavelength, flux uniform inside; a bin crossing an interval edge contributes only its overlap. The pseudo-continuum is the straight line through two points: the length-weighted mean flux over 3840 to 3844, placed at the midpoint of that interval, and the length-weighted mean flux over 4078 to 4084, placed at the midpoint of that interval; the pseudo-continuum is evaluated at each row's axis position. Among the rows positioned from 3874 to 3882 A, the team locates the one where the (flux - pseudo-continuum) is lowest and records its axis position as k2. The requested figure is 3878.03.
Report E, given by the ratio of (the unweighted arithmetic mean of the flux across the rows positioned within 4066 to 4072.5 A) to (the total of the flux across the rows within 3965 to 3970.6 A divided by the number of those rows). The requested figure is 3.00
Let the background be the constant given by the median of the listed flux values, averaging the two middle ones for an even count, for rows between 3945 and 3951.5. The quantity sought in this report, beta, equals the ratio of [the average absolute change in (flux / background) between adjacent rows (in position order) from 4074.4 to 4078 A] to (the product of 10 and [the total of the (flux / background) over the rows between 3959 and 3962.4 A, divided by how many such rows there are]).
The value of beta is 0.0063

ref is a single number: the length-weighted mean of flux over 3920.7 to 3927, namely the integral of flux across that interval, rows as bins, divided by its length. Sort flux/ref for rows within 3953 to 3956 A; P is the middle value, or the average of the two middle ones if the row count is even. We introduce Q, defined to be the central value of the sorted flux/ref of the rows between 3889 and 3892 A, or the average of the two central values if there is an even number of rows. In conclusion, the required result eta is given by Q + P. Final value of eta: 1.79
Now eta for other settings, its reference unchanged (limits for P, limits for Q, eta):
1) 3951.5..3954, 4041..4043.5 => 2.21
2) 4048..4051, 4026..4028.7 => 2.32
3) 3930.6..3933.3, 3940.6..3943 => 1.28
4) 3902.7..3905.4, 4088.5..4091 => 2.21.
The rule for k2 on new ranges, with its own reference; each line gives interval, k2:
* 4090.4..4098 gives 4097.42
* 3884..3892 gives 3886.96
